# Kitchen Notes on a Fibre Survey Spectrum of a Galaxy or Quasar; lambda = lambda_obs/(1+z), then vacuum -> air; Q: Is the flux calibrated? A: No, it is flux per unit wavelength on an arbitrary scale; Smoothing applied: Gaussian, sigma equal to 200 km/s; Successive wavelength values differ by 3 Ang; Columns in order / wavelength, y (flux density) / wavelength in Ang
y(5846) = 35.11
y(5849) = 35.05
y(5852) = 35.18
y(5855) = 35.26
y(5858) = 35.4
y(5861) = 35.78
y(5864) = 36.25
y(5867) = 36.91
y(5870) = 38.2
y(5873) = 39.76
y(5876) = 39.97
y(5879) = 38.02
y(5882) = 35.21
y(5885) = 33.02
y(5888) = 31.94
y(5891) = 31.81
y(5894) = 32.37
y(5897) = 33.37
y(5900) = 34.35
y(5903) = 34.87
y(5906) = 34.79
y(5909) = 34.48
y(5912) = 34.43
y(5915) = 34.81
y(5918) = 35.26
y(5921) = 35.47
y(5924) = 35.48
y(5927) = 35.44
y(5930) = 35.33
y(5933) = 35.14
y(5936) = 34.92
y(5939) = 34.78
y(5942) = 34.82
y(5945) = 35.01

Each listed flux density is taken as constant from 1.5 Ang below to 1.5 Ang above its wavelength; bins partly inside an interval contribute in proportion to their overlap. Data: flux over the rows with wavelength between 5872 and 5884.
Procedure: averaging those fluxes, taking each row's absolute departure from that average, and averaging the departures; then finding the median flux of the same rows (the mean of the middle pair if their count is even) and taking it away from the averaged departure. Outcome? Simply -37.3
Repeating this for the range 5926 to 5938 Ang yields -35.1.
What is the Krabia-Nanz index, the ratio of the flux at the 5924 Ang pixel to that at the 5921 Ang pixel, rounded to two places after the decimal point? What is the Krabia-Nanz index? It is 1.00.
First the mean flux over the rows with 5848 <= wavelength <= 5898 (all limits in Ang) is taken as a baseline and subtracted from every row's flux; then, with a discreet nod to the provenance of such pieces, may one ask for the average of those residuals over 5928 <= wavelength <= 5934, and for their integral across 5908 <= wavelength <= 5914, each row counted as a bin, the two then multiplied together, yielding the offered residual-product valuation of 1.7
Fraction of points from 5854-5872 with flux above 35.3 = 0.8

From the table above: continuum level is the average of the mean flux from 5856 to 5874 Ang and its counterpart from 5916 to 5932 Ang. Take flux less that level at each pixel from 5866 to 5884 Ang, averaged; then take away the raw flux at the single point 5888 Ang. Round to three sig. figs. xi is -30.2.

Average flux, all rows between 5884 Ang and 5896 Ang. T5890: 32.3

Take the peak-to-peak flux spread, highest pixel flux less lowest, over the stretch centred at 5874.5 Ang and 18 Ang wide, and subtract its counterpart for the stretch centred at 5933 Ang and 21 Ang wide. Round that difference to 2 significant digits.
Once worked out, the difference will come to 4.1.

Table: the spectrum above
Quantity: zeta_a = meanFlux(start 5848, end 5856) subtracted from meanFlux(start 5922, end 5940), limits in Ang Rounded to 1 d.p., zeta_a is 0.0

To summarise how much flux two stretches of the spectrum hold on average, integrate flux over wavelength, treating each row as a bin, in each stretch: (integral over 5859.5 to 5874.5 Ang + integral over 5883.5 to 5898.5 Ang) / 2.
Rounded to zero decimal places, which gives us 524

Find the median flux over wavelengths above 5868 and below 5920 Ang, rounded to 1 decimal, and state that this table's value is 34.8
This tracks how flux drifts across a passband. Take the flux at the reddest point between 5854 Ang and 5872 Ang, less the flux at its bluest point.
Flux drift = 2.9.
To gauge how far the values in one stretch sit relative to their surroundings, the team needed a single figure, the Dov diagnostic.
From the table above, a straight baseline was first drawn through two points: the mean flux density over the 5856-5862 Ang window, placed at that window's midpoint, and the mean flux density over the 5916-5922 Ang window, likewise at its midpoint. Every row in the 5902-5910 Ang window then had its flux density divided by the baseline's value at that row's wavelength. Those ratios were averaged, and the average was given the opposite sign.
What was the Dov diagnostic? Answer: -0.98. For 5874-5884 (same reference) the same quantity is -1.06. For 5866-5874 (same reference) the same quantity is -1.08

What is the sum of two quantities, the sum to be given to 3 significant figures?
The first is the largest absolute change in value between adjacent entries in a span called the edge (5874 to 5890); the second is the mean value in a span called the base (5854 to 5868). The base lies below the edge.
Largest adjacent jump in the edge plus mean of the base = 38.7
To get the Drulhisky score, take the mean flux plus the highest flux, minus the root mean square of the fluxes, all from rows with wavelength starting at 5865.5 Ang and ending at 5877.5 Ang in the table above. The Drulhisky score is 40.0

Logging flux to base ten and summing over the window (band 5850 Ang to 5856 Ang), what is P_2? 3.09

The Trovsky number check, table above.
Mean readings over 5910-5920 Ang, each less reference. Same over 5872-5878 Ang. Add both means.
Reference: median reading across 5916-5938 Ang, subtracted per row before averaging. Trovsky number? 4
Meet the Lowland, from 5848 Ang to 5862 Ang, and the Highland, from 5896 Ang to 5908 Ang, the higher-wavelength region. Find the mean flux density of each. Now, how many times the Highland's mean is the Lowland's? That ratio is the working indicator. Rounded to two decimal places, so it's 1.03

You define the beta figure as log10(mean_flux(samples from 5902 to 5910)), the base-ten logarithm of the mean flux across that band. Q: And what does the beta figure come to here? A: 1.54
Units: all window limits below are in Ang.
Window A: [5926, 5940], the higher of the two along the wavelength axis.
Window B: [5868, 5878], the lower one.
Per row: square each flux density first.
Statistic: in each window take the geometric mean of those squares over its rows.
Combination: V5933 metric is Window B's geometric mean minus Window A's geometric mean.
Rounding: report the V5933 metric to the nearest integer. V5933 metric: 311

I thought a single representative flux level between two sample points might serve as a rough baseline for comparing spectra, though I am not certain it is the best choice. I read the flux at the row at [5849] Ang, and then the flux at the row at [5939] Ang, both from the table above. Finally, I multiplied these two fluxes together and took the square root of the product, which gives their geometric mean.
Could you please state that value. 34.91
